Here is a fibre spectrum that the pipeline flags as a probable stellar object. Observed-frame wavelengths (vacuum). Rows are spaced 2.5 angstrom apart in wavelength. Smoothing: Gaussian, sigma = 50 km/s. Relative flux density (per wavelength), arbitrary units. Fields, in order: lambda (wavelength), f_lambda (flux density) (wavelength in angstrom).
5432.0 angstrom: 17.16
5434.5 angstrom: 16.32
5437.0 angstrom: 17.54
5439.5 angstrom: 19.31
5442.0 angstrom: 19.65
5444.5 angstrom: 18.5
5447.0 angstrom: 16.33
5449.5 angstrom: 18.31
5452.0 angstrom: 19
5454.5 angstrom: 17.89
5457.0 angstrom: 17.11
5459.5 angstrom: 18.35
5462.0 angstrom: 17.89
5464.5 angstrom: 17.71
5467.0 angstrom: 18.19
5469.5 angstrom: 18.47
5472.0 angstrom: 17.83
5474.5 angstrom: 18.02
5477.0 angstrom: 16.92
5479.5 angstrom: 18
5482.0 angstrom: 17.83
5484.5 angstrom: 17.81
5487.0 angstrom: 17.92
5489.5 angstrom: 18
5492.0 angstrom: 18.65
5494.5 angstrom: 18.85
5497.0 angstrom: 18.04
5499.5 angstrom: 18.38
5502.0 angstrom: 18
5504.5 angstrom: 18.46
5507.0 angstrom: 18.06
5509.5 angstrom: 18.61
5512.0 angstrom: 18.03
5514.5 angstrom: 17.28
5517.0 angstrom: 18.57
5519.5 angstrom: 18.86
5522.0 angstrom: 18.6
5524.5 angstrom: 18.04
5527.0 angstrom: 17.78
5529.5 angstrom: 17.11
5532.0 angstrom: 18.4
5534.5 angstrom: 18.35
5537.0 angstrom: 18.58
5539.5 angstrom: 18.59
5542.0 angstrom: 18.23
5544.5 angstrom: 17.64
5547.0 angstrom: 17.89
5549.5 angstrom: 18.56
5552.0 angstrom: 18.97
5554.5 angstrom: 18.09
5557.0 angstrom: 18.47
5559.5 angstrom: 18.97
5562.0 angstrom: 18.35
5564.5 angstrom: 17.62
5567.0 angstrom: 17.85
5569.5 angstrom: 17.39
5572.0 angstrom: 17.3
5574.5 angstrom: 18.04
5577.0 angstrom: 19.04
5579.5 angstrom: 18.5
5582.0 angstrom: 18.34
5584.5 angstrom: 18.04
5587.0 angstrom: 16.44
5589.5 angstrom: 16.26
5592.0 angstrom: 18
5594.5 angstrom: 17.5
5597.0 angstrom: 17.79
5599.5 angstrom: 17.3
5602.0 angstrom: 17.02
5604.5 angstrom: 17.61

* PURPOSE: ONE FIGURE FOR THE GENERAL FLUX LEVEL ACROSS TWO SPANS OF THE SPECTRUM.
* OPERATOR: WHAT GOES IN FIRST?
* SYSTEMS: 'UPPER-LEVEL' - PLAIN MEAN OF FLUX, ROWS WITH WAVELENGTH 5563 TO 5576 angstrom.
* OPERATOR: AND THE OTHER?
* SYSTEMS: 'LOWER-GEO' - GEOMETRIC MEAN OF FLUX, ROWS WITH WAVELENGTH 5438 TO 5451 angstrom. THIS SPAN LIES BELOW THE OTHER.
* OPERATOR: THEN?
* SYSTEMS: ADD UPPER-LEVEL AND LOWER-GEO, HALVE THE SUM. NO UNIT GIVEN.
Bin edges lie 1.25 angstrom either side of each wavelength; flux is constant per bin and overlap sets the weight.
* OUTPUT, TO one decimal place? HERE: 18.0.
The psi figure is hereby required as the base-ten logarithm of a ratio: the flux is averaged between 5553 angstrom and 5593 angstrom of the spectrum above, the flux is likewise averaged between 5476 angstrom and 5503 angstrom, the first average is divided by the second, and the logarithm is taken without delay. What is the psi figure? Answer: -0.003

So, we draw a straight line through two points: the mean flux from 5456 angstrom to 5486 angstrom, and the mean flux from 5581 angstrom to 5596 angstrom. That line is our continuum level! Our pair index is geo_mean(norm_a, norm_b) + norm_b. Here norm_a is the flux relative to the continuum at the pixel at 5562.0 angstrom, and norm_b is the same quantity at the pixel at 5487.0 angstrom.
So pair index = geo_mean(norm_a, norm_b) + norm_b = 2.03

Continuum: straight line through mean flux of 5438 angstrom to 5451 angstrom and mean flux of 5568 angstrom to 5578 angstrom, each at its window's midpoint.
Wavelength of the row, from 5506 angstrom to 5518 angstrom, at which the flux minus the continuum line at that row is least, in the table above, 5514.5 angstrom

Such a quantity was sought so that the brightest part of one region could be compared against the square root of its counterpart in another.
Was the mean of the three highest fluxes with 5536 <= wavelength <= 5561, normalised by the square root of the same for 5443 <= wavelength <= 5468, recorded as 4.367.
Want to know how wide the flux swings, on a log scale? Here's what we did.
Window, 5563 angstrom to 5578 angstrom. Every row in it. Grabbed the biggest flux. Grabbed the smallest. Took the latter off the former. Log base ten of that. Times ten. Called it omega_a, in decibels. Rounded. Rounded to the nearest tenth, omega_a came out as 2.4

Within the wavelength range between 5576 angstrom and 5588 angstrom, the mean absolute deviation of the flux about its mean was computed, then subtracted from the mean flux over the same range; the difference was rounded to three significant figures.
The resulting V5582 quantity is 17.4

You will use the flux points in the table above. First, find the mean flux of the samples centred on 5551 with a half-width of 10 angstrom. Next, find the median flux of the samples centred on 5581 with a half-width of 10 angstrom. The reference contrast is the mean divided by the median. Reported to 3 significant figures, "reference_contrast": 1.02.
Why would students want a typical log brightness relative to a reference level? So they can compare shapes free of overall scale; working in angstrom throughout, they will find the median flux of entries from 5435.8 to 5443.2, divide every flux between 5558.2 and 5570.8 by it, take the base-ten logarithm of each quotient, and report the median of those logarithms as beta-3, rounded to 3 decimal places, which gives -0.034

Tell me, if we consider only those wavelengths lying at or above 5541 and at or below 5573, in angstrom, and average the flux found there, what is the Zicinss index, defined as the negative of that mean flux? -18.1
